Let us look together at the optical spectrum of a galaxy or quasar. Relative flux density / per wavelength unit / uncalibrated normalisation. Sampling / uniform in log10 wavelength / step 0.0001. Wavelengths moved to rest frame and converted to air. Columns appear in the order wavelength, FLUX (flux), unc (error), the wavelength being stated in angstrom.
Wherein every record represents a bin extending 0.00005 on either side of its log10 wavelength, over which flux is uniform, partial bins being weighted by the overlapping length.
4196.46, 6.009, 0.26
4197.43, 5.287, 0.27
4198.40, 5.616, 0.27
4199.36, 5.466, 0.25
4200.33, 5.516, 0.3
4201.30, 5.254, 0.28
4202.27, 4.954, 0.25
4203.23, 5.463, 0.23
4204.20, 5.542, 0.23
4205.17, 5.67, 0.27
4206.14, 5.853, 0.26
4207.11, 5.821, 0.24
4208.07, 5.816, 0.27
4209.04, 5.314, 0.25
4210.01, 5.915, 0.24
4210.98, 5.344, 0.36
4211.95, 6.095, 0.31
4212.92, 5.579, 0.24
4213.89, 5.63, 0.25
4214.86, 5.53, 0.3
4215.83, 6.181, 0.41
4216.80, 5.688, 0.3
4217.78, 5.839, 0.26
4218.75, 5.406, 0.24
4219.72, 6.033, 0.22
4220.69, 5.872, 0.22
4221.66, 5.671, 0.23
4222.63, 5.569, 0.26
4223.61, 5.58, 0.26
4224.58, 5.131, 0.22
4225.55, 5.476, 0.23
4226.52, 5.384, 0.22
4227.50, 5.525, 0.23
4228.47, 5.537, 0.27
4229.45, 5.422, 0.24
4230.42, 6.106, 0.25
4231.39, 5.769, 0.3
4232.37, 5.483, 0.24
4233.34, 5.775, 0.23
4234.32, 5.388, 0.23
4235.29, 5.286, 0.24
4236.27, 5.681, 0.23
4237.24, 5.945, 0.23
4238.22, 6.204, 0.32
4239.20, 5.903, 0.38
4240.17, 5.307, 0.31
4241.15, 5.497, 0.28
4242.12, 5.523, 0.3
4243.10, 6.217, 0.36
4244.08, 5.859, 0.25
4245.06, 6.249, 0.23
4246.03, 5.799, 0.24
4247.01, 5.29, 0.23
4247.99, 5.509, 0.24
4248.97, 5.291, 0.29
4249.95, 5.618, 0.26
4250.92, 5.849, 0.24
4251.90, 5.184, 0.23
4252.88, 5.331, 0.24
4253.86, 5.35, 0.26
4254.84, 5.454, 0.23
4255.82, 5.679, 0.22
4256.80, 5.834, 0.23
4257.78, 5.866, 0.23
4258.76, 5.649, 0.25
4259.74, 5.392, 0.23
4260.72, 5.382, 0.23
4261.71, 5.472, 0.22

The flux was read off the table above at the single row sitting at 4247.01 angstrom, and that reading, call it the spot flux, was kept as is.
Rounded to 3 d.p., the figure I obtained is 5.290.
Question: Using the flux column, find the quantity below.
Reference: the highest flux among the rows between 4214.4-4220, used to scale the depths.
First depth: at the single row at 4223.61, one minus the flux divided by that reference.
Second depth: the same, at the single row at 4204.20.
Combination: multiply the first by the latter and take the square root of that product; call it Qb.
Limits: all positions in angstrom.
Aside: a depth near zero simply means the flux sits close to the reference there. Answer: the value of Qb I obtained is 0.10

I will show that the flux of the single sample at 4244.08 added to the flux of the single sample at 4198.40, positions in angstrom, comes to 11.5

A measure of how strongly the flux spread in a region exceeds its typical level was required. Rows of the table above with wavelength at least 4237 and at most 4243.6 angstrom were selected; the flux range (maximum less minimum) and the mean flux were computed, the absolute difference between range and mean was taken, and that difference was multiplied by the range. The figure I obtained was 4.4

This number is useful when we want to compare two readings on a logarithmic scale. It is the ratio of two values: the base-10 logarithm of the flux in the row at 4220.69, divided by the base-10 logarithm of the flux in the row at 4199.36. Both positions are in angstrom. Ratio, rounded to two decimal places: 1.04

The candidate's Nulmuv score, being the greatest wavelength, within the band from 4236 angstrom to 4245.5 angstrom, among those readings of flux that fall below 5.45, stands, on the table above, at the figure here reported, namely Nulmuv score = 4240.17 angstrom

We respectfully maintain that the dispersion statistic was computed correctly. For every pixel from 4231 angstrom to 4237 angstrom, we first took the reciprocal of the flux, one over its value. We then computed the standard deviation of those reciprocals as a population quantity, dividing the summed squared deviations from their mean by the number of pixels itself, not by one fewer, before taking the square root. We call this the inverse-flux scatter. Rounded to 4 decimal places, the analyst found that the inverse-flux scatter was 0.0062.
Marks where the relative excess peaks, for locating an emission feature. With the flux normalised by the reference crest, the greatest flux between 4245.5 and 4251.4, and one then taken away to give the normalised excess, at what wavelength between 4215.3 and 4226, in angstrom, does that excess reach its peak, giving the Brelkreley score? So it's 4215.83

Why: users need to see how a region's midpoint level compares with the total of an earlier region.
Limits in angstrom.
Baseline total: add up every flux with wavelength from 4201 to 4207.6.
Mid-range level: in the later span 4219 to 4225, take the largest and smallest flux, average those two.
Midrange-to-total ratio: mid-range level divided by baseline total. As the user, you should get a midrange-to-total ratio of 0.14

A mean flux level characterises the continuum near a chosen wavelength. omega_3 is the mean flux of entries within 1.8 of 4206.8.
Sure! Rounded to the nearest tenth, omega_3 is 5.8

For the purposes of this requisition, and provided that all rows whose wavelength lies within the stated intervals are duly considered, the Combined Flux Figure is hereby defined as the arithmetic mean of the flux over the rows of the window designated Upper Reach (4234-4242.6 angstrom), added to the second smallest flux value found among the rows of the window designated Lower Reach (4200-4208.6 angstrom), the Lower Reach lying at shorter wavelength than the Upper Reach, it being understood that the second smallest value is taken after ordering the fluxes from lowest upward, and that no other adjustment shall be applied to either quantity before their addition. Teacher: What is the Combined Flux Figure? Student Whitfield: 10.9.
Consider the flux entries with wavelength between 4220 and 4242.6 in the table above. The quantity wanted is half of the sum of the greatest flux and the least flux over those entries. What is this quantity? 5.67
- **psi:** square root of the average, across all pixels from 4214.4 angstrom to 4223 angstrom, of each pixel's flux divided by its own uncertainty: 4.69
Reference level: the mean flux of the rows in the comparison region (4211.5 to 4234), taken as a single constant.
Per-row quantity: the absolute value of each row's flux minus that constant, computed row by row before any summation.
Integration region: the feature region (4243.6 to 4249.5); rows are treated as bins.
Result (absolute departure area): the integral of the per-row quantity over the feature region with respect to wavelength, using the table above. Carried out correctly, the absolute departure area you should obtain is 1.78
